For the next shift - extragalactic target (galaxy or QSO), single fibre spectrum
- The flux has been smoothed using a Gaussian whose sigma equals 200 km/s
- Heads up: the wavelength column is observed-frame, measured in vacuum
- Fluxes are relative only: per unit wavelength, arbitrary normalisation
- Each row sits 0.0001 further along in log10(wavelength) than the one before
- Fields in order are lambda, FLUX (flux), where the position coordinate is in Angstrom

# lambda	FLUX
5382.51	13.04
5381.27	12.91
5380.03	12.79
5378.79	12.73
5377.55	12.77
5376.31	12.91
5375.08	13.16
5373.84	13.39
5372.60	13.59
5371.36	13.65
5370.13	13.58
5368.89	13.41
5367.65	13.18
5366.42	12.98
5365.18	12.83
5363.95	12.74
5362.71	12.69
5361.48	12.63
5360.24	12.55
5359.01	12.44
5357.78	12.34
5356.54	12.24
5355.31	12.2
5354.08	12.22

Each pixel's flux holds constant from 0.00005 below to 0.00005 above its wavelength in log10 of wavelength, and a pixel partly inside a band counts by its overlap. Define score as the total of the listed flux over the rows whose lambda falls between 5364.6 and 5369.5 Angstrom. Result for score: 52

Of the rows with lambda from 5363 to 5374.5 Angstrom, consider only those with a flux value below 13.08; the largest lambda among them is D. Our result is 5366.42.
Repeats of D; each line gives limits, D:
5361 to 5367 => 5366.42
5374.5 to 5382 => 5381.27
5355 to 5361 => 5360.24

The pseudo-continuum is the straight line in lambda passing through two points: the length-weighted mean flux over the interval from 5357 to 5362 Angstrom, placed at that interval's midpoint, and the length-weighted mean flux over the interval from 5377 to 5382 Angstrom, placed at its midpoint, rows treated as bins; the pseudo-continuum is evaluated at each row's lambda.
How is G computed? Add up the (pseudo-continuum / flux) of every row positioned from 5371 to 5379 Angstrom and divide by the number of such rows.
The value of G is 0.97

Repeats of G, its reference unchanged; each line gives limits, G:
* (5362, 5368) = 0.98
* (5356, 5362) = 1.00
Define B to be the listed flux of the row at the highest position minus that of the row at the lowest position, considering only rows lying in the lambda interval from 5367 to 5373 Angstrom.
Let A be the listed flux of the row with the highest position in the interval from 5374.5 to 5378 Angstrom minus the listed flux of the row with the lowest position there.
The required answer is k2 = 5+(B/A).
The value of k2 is 3.9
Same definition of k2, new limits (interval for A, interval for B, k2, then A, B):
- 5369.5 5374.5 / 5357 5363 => 3.2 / -0.19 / 0.35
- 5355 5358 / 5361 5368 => 8.9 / 0.14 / 0.55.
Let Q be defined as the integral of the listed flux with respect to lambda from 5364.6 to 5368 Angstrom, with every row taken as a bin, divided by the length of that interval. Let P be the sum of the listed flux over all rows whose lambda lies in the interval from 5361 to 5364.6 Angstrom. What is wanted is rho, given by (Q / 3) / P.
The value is 0.114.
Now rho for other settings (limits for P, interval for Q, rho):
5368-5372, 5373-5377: 0.108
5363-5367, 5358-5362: 0.108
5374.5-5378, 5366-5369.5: 0.113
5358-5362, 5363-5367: 0.114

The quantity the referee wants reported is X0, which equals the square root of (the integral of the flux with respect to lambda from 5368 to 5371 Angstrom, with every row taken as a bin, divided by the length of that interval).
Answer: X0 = 3.67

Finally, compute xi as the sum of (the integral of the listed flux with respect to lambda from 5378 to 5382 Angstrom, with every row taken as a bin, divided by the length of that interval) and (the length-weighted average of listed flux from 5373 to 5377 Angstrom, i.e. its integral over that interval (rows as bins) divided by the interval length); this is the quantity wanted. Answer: 26.0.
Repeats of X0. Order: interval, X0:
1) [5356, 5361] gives 3.52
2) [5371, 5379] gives 3.63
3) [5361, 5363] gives 3.56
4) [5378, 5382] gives 3.58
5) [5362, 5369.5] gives 3.60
